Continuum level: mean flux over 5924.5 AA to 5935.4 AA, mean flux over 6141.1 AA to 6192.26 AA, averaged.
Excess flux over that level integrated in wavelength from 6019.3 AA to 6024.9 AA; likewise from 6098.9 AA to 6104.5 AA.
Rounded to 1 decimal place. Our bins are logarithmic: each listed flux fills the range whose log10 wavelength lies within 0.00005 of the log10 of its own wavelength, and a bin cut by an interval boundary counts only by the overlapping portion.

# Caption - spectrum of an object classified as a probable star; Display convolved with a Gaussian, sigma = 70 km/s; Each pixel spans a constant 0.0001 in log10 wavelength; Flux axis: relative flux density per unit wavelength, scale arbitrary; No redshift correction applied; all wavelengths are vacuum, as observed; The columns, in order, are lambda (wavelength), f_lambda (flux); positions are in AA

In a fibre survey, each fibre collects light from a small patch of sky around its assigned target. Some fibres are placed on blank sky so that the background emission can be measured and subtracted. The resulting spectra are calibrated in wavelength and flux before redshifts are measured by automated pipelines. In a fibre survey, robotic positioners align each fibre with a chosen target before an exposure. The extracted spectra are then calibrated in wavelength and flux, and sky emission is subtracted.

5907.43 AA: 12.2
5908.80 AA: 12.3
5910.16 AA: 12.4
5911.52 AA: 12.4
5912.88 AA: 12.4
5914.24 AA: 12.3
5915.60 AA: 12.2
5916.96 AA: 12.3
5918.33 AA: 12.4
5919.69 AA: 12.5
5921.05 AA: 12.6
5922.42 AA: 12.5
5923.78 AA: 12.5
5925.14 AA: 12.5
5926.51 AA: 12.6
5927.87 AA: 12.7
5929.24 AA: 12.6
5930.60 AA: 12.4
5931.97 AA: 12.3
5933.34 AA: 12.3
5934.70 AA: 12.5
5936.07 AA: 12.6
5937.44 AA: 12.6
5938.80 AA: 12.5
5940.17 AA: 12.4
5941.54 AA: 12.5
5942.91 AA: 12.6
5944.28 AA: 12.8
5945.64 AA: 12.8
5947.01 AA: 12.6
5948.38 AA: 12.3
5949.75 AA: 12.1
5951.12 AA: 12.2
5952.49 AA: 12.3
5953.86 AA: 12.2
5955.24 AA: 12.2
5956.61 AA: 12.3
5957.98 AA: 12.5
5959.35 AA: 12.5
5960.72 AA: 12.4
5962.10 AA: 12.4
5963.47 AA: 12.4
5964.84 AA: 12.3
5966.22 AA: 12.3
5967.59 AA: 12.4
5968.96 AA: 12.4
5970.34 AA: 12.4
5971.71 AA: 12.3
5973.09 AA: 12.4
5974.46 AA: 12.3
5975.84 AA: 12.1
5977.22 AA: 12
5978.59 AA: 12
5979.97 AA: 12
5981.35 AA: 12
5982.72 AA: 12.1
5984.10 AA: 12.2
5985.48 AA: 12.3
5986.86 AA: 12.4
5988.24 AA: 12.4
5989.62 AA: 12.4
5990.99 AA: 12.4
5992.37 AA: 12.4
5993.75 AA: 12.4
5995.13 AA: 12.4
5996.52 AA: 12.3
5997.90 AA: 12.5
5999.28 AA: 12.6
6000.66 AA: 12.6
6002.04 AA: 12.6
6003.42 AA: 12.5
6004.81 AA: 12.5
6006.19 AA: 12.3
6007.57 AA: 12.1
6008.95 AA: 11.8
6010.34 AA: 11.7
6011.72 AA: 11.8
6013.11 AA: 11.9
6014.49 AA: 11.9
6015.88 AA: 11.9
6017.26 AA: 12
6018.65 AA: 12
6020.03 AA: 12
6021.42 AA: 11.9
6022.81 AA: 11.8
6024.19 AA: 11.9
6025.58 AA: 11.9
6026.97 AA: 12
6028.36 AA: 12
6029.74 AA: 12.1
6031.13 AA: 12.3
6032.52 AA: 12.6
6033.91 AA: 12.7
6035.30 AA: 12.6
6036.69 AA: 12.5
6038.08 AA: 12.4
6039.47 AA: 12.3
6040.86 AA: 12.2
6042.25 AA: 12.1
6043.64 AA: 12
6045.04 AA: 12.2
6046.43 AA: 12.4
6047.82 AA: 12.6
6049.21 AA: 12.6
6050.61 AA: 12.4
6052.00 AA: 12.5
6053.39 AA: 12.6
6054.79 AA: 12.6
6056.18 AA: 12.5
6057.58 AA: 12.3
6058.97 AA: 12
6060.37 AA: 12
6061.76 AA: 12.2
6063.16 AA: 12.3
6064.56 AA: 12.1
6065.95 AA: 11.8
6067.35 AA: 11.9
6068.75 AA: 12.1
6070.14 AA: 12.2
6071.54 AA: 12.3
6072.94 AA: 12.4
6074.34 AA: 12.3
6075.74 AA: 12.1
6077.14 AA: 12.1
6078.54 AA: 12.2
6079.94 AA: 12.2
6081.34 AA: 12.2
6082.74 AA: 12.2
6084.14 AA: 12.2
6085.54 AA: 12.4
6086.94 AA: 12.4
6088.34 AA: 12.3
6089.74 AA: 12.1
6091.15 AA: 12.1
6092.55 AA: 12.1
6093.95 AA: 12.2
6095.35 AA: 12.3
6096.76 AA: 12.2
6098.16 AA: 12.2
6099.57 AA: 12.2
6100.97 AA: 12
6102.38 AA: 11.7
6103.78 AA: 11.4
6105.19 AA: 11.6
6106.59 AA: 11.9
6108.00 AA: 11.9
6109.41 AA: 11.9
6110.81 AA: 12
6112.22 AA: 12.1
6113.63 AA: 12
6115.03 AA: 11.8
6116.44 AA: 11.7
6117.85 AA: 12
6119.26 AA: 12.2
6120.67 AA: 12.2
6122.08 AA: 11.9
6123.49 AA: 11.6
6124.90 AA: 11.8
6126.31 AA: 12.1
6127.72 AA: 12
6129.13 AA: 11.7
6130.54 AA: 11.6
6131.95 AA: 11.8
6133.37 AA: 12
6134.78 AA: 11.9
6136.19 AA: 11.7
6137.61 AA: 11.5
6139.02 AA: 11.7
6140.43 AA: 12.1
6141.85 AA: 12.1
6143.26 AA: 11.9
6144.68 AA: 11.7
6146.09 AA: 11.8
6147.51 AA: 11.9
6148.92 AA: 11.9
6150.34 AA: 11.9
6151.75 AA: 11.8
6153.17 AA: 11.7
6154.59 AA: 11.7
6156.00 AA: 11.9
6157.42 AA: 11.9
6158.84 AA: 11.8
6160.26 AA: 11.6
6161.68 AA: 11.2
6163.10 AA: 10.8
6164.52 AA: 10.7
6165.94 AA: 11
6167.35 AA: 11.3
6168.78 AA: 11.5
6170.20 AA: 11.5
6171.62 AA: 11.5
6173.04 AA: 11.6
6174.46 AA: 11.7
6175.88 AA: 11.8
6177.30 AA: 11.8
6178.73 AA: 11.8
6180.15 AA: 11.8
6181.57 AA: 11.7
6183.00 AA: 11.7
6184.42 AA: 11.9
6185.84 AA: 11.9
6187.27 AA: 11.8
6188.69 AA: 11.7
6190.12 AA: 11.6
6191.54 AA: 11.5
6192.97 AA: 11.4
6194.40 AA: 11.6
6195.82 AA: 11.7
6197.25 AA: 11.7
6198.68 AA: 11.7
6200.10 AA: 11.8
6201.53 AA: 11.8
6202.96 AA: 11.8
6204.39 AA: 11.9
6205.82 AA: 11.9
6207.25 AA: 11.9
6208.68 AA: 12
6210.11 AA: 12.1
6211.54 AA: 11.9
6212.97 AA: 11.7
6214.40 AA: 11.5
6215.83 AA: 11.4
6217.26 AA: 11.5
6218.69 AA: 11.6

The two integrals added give -2.3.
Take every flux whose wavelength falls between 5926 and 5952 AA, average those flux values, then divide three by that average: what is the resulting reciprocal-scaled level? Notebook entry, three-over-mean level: 0.240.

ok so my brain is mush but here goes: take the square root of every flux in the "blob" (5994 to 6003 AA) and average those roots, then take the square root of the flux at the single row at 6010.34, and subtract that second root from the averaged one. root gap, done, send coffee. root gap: 0.11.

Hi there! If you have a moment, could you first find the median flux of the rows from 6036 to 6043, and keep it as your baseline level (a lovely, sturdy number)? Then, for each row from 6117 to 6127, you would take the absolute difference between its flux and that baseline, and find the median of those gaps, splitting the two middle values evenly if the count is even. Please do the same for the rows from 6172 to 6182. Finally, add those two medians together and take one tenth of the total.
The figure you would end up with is 0.080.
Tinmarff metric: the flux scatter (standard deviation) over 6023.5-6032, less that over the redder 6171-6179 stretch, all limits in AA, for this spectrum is 0.02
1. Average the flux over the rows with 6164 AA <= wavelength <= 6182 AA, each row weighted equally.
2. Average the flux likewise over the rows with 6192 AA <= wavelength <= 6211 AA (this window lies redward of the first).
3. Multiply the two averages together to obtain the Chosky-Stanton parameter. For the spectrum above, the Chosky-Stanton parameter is 136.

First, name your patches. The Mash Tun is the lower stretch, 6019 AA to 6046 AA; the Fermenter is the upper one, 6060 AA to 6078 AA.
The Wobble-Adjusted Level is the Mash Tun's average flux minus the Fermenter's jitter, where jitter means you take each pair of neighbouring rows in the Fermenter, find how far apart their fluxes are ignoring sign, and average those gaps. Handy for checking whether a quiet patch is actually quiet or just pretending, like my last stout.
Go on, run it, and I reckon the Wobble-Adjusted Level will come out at 12.0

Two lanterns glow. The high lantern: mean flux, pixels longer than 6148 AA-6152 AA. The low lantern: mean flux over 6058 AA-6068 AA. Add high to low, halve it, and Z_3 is 12.0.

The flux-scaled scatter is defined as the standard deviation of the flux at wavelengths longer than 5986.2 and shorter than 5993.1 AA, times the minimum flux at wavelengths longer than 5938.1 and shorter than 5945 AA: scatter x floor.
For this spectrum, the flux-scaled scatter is 0.0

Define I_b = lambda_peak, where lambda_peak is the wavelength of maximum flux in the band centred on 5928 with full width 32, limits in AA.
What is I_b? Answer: 5927.87 AA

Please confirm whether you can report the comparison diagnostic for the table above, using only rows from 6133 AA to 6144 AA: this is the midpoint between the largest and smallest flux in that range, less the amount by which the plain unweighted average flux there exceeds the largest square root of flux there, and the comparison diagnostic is 3.42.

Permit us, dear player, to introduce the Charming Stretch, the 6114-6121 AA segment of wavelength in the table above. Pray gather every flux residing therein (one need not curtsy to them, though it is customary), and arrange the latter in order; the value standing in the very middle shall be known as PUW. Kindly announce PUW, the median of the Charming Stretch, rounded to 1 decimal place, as 12.0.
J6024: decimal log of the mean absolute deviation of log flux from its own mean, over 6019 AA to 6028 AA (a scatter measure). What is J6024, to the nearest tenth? -2.7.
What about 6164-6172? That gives -2.0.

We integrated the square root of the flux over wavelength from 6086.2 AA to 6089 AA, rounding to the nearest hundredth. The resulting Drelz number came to 9.85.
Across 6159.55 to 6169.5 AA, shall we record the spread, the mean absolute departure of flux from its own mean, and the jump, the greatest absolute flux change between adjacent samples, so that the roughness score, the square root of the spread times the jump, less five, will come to -4.67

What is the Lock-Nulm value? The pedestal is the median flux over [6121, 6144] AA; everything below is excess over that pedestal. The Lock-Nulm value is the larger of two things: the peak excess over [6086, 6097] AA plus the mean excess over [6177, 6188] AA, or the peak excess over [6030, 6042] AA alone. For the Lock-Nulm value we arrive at 0.85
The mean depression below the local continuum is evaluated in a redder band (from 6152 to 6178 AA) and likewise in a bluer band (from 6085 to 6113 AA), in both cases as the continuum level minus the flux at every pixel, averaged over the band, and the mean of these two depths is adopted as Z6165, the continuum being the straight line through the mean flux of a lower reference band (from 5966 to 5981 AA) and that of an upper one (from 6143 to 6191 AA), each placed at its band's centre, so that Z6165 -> -0.03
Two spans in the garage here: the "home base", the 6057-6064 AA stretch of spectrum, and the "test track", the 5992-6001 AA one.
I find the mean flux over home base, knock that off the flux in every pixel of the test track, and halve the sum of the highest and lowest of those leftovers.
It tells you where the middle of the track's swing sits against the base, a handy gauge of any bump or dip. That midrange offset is 0.3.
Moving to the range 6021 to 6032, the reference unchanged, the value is -0.1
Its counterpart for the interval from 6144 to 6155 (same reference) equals -0.4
